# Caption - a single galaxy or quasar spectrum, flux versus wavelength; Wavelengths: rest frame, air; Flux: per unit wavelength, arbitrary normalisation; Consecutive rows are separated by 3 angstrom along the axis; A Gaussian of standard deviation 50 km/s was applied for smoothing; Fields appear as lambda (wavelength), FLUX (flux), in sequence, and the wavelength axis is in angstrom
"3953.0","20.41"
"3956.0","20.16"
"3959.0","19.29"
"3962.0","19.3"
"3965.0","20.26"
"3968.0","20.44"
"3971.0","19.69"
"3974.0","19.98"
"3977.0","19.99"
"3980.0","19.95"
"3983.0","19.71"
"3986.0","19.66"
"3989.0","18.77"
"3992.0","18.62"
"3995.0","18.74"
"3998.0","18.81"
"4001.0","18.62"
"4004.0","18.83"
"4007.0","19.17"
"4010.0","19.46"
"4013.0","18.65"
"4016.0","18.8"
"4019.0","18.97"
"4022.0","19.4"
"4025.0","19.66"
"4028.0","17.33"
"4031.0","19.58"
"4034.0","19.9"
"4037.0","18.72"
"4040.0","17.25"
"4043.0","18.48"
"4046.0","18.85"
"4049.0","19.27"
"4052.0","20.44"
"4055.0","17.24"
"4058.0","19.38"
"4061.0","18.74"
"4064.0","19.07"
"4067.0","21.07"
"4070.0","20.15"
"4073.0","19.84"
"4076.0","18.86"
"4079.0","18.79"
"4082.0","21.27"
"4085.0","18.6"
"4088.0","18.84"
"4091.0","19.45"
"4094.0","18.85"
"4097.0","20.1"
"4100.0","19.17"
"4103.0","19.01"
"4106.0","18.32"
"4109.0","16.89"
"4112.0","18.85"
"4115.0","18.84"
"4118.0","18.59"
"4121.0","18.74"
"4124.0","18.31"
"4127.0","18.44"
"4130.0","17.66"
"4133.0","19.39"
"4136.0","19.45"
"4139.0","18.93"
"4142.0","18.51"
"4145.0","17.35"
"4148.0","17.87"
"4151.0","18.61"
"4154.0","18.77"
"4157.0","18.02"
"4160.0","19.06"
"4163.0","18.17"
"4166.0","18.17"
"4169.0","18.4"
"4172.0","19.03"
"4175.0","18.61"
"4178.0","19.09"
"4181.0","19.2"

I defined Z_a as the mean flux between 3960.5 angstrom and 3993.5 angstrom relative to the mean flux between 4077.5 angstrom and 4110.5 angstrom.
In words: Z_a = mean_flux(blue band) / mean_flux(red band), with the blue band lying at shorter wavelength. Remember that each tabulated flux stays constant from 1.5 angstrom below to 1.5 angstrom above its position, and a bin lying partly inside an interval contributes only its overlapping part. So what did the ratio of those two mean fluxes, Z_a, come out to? 1.03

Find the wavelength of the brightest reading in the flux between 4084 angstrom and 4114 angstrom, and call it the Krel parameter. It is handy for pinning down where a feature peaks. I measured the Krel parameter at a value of 4097.0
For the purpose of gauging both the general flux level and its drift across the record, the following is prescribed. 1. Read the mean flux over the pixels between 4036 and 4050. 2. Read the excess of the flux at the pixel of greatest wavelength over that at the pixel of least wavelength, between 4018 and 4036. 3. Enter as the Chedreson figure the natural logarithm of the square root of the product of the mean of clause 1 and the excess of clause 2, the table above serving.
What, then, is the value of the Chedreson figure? 1.4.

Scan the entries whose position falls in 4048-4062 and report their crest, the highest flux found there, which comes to 20.44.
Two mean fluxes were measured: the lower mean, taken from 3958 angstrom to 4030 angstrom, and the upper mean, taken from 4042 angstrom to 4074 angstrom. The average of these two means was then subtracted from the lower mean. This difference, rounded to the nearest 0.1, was 0.0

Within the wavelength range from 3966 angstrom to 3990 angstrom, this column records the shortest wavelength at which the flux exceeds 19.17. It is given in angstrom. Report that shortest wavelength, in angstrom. 3968.0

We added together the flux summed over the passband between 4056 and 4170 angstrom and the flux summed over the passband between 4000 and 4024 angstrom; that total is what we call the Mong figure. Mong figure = 868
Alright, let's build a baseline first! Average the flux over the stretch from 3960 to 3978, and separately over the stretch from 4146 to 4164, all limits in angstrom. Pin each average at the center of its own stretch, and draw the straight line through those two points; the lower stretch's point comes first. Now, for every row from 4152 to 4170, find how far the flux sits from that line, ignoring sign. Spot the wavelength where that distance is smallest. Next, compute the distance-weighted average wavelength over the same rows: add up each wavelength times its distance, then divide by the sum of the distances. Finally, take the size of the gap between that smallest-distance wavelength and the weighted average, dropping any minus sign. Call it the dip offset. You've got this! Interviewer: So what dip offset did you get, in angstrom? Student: 9.5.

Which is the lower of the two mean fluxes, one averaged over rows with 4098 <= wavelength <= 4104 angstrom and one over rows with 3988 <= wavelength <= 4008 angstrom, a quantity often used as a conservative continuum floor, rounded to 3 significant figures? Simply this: 18.8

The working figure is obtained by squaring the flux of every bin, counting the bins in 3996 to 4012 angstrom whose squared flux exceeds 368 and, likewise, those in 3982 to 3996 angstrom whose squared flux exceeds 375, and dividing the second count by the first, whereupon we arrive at 2.0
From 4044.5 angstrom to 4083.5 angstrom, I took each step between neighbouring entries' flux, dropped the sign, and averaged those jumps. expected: 1.2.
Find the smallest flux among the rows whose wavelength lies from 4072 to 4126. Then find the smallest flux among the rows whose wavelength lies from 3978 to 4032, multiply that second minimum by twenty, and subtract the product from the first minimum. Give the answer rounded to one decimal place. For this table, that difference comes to -329.7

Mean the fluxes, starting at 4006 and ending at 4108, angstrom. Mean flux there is 19.1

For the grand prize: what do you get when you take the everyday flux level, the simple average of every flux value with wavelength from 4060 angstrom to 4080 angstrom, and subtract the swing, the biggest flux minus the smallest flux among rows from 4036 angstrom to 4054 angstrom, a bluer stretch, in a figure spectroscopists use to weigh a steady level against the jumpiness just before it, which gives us 16.3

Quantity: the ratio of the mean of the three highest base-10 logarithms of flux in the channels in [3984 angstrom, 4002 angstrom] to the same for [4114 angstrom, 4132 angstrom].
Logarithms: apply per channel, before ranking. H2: 1.01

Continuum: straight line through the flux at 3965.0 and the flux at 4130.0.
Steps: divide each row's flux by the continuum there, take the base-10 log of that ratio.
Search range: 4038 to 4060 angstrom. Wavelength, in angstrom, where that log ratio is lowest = 4040.0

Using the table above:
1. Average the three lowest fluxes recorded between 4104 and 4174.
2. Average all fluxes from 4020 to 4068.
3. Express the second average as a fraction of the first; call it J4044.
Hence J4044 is 1.10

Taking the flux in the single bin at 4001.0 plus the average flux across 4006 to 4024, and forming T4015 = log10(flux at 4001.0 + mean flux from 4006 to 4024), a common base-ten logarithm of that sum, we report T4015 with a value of 1.576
